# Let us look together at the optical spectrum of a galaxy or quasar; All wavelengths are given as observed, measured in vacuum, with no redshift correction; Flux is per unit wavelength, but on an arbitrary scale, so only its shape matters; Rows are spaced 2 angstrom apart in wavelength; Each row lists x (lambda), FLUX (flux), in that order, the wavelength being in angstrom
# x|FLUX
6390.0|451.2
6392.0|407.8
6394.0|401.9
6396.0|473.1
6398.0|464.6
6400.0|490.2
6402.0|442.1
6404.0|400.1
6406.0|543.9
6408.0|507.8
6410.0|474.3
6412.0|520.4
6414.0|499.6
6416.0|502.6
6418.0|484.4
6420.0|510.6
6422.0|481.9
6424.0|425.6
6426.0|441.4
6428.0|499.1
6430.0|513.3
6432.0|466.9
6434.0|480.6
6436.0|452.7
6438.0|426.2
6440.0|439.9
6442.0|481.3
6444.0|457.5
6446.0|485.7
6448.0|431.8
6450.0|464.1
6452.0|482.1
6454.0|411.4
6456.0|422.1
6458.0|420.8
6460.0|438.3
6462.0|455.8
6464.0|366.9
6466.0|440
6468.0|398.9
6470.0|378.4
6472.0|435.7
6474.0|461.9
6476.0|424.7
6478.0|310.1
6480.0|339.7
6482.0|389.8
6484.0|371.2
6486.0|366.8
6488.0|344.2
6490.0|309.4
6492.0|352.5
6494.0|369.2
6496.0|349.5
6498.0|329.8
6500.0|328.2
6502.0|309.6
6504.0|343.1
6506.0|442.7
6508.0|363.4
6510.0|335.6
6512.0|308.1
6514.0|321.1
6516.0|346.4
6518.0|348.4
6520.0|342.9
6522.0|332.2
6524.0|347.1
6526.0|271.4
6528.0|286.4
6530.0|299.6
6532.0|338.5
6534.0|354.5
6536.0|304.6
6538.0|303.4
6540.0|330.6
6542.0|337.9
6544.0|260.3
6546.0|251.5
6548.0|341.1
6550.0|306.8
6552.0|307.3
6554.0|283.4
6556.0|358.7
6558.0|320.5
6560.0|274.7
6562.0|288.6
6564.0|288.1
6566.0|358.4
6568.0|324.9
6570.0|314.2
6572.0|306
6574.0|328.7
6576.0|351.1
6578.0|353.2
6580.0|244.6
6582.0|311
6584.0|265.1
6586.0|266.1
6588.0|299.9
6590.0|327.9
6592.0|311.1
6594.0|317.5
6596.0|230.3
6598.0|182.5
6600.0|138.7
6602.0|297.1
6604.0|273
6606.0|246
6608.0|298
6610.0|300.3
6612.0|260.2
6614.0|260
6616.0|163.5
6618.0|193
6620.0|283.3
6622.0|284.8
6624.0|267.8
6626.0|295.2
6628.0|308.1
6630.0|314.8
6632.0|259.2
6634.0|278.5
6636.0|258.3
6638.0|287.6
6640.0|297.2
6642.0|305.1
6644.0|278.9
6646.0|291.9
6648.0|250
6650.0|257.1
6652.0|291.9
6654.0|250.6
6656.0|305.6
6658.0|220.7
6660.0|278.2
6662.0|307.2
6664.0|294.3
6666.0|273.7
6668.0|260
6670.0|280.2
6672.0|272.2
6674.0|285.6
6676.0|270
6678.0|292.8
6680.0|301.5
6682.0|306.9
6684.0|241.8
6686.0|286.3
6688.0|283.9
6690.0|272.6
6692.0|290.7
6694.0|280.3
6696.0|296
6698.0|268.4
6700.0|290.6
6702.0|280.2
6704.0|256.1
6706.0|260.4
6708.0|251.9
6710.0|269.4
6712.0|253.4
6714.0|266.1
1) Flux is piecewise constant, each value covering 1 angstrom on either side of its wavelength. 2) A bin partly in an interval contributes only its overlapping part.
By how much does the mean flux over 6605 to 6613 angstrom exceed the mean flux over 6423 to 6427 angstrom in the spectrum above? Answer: -157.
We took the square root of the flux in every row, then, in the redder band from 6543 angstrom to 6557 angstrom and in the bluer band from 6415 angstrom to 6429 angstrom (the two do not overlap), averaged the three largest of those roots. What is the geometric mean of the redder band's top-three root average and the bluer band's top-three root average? 20.3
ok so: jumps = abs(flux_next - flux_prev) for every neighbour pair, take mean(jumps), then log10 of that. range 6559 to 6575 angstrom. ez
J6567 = 1.36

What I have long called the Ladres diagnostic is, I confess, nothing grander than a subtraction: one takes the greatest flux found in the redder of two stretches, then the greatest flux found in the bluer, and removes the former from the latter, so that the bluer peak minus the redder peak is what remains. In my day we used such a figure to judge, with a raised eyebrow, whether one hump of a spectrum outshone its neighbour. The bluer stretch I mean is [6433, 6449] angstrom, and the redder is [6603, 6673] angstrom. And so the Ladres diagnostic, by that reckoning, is 171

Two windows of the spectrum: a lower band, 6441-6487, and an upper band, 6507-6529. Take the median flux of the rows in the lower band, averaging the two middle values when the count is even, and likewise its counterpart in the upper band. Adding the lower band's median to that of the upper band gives 760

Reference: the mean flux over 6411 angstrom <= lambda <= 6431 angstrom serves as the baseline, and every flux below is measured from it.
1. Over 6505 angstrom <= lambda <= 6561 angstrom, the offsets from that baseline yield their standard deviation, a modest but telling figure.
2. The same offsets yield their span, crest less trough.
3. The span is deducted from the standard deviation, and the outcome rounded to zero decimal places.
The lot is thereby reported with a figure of -153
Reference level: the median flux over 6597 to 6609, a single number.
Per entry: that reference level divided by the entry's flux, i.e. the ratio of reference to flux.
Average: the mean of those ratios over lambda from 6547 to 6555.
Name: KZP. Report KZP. 0.84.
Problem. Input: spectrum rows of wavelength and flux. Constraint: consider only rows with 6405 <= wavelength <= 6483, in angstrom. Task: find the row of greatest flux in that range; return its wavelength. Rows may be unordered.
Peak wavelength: 6406.0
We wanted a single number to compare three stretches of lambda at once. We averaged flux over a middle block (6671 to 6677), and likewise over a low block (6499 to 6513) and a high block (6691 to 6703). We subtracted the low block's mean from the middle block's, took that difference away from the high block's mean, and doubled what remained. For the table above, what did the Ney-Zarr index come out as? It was 711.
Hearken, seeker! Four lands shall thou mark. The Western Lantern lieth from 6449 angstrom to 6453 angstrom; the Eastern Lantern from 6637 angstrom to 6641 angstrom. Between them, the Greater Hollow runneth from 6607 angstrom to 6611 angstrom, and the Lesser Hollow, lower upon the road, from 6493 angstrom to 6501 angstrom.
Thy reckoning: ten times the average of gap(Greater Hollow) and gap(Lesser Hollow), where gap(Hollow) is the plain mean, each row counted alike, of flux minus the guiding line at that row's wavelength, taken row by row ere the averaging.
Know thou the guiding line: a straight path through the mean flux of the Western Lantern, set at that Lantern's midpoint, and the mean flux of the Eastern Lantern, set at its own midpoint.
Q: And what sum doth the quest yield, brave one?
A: -534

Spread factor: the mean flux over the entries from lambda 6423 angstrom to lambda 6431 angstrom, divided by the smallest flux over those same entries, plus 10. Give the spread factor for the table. 11.10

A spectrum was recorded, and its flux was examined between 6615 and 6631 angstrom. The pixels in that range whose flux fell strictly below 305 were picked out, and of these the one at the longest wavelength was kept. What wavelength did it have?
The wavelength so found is 6626.0 angstrom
